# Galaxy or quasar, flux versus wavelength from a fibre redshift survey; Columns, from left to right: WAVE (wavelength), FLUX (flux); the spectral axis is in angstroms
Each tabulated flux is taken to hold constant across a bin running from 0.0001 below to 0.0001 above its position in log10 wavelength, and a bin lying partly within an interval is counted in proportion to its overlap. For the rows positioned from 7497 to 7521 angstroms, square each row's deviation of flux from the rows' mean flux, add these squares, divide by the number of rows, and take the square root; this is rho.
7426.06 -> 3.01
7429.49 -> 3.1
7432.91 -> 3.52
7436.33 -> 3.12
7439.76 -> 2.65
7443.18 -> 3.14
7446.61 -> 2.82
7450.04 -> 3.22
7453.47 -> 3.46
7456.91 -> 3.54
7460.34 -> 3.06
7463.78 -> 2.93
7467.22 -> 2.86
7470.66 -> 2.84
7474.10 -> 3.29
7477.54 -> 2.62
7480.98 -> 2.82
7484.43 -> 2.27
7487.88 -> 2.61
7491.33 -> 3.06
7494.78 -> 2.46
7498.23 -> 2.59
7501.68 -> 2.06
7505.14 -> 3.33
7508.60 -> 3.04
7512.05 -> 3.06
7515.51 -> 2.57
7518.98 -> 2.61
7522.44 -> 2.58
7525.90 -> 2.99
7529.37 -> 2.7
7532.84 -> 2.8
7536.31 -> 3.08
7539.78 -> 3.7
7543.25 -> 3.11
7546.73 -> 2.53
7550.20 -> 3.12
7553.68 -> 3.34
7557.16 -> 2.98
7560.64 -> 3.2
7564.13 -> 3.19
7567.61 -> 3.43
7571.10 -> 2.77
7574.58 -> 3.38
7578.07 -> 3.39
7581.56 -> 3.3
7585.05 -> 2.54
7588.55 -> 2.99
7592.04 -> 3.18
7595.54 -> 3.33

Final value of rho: 0.39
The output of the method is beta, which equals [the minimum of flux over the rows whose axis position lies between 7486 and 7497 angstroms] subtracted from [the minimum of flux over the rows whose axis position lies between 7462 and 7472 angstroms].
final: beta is 0.38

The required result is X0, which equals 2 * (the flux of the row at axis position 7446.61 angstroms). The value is 5.64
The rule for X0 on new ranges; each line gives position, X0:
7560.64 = 6.40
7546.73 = 5.06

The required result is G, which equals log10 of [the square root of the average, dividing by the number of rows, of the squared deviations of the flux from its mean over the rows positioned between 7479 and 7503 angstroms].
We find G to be -0.51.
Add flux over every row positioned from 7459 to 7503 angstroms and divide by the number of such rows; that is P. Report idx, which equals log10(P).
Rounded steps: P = 2.73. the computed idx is 0.44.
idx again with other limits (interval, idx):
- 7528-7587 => 0.49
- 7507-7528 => 0.45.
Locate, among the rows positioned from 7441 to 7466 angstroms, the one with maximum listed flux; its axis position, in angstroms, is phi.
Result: 7456.91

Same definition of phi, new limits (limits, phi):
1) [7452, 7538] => 7456.91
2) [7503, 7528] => 7505.14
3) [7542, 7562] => 7553.68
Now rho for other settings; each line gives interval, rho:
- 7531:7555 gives 0.35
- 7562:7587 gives 0.32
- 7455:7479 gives 0.29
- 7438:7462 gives 0.30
